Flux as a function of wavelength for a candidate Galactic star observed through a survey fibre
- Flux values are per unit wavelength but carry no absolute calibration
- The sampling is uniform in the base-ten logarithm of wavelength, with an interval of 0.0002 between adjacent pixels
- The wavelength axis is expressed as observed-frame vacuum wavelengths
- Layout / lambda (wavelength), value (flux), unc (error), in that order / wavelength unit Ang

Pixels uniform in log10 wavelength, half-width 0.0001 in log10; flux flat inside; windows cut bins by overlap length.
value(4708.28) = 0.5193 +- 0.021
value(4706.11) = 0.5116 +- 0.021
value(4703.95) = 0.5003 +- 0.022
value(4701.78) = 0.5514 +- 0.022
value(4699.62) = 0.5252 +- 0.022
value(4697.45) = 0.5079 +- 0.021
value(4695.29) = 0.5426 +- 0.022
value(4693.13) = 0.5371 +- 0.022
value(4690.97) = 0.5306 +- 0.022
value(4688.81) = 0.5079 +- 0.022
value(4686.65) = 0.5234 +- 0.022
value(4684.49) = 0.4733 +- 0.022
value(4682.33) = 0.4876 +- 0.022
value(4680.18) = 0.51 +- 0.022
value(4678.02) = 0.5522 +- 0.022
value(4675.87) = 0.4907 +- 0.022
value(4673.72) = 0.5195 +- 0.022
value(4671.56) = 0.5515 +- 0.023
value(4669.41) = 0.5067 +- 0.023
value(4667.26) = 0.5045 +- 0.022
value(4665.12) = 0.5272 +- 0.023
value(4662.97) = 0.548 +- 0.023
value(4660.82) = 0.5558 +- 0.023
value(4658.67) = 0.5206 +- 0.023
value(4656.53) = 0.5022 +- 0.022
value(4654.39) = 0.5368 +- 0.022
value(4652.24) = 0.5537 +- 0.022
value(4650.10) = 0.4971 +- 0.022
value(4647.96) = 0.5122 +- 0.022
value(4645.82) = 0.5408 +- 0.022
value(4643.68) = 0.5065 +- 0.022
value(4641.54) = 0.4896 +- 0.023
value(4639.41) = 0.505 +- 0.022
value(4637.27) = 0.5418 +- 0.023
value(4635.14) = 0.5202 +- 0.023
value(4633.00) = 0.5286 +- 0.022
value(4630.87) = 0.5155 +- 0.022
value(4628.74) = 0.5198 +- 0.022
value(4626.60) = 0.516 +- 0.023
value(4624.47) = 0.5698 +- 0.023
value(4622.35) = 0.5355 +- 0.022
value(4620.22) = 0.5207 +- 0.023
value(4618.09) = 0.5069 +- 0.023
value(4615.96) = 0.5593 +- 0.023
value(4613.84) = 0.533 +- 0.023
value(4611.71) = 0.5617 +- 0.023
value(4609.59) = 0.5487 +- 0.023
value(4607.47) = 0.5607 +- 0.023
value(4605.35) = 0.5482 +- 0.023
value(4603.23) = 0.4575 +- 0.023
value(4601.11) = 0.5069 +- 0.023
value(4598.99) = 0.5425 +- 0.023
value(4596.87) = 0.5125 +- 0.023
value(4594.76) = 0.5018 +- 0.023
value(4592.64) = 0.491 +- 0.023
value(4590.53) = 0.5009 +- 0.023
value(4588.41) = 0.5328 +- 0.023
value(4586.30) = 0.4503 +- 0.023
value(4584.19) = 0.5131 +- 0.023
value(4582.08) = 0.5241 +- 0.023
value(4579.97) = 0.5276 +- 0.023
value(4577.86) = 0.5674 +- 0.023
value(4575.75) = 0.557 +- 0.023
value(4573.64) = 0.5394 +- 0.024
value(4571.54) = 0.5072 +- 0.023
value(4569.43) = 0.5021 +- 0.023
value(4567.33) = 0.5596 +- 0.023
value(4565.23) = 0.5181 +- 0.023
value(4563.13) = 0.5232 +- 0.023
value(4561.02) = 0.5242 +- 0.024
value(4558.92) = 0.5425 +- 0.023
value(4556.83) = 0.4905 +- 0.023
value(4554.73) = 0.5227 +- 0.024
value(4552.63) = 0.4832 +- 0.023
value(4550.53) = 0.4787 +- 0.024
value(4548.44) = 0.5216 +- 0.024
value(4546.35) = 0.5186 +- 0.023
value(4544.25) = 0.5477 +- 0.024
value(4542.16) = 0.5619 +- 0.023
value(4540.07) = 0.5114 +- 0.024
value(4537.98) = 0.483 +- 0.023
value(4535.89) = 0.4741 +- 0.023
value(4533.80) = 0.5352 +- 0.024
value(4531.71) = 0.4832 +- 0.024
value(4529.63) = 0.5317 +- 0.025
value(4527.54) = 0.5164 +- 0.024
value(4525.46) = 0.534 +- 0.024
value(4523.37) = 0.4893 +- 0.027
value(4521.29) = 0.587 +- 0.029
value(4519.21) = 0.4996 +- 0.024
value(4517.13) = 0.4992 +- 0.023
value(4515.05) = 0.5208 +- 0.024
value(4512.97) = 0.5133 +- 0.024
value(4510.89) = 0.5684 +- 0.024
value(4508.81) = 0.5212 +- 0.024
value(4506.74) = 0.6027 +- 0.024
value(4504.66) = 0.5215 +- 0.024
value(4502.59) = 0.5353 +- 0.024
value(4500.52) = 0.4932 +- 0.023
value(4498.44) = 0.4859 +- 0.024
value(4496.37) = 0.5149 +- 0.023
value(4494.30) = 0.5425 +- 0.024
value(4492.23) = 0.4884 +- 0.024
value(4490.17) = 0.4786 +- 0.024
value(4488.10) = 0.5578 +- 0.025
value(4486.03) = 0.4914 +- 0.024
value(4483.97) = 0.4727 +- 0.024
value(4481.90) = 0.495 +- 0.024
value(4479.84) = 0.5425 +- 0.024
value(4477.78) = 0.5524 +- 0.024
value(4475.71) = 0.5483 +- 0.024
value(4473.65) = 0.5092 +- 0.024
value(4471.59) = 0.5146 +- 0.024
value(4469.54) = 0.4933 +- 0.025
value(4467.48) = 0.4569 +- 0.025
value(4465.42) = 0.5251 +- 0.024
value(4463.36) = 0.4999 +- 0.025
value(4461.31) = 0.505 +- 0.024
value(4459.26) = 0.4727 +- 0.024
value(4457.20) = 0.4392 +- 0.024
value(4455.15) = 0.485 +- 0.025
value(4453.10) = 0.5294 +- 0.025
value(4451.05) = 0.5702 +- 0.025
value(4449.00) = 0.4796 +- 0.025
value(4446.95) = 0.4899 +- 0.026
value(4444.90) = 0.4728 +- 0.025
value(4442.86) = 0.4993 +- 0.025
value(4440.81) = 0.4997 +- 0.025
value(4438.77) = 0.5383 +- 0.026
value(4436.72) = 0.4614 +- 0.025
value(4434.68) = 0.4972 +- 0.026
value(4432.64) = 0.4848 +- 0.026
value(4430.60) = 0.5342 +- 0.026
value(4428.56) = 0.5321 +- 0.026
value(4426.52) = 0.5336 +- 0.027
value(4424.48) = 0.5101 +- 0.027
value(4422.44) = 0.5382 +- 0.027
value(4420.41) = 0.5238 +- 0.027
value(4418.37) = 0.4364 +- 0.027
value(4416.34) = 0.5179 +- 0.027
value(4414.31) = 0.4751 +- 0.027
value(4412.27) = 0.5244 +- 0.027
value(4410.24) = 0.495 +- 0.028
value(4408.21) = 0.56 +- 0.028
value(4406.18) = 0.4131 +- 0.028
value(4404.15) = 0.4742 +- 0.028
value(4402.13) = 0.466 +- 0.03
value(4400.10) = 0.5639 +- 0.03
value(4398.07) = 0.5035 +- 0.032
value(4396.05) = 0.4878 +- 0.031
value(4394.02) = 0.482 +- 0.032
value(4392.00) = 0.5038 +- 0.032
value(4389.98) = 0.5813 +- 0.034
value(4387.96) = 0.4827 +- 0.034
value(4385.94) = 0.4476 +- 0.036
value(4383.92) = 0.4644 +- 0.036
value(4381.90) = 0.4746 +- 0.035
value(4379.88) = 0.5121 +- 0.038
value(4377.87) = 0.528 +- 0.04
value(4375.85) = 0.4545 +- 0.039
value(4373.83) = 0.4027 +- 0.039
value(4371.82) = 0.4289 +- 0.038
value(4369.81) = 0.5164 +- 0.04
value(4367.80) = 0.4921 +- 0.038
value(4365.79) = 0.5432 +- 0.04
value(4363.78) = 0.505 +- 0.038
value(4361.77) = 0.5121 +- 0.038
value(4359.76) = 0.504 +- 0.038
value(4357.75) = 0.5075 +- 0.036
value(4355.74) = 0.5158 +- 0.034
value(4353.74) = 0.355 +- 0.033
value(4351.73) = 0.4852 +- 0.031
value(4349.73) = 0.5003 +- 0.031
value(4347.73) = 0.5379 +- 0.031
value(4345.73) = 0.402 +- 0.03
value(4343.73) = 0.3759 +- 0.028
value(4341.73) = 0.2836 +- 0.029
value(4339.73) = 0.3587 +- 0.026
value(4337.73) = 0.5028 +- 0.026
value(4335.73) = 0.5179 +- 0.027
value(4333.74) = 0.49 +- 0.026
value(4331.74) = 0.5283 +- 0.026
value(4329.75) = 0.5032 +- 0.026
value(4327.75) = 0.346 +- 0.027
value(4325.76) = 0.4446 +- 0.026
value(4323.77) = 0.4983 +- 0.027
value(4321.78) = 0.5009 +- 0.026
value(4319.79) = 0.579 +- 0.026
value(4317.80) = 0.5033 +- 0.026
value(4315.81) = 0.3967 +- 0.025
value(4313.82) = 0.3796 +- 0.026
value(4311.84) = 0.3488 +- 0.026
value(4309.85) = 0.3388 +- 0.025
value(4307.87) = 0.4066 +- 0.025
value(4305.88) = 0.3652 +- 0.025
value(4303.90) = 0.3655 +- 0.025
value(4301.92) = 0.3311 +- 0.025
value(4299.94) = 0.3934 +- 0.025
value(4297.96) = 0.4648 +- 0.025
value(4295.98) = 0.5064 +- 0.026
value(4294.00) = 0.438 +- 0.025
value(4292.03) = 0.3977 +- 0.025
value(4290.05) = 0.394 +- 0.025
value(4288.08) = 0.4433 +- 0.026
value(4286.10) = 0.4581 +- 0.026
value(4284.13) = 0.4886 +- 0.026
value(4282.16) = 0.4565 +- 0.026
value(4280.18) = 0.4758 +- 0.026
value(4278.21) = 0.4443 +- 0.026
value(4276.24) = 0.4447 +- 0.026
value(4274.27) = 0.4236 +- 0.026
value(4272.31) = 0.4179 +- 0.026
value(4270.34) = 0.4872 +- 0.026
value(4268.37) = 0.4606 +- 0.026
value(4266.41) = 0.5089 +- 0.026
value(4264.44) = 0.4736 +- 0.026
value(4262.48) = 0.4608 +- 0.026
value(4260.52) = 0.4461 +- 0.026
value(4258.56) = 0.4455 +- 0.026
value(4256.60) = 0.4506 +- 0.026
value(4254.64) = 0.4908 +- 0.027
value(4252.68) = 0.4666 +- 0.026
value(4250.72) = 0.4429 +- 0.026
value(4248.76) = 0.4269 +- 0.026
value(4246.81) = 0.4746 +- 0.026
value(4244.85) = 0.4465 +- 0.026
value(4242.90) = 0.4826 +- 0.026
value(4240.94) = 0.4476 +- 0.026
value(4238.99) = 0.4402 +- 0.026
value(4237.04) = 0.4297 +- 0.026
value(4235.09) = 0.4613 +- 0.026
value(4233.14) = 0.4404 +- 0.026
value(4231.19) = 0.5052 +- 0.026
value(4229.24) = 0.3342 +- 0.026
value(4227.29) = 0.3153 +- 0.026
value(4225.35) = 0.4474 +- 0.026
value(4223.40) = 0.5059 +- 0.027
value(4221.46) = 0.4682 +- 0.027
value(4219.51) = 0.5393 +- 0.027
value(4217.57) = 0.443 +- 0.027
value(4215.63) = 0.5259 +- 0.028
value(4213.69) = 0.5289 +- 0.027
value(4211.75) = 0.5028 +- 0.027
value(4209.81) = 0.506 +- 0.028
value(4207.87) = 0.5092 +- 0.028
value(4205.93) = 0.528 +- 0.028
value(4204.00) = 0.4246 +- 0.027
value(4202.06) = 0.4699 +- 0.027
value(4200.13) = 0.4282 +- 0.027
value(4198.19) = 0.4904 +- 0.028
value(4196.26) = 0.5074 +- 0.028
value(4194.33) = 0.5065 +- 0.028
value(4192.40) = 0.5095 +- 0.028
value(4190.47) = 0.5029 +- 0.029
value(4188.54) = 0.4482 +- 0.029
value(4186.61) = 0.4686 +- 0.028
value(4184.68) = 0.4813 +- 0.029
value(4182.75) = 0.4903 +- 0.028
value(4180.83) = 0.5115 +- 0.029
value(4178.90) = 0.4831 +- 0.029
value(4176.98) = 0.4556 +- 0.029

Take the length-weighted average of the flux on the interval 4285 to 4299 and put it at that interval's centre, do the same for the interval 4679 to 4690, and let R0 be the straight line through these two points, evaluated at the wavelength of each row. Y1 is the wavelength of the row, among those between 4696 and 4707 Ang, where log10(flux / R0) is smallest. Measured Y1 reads 4703.95 Ang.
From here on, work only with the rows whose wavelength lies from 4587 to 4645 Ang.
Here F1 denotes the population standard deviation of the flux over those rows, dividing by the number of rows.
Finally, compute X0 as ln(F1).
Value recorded -3.7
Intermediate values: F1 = 0.025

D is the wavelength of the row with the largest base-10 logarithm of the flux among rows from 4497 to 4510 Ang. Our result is 4506.74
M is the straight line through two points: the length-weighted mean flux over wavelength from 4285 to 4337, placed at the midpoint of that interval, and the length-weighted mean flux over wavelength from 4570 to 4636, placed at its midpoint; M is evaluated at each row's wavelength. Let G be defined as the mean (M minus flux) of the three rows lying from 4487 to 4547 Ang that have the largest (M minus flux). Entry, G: 0.024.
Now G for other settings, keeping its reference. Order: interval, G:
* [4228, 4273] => 0.025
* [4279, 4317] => 0.096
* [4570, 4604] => 0.056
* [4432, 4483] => 0.027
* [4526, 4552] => 0.028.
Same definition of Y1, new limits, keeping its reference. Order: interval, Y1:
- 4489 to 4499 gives 4490.17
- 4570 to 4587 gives 4586.30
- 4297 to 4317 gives 4301.92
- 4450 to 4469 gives 4457.20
